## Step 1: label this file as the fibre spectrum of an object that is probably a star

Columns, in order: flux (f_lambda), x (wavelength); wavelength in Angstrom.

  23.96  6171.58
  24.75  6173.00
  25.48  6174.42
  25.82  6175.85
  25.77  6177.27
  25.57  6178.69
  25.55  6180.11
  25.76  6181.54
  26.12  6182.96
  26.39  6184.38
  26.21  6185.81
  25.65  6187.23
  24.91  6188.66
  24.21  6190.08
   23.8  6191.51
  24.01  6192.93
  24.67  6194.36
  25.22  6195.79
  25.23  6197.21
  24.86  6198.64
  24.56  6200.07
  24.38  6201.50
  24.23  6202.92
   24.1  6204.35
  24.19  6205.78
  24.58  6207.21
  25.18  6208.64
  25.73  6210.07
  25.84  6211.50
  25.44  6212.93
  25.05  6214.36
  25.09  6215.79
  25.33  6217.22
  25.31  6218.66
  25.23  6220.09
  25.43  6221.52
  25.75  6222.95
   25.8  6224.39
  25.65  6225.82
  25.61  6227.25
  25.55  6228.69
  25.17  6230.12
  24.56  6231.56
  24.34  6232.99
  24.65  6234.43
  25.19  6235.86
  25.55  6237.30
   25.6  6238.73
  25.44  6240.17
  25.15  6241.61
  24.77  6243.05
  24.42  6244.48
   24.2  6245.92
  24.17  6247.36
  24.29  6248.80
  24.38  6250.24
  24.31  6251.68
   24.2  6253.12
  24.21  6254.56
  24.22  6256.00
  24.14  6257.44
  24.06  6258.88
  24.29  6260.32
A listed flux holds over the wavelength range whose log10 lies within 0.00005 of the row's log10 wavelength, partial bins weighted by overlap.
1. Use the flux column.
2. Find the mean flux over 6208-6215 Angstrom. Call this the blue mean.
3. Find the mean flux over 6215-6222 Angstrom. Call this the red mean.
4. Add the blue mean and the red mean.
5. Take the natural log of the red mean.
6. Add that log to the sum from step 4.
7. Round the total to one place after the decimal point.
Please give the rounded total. 54.0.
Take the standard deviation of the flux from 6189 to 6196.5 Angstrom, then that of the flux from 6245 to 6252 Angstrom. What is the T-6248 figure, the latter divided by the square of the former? 0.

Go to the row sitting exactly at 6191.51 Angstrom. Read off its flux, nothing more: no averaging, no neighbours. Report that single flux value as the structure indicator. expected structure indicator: 23.8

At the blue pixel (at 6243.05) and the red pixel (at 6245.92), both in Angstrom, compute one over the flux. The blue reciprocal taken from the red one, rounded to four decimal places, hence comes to 0.0010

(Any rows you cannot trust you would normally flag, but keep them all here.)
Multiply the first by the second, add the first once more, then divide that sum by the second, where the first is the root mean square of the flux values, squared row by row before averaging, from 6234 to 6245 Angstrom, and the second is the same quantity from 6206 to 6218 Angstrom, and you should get 26.1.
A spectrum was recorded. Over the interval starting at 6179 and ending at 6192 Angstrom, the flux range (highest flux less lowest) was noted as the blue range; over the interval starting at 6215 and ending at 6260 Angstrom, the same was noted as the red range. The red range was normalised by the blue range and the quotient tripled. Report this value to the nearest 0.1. 2.0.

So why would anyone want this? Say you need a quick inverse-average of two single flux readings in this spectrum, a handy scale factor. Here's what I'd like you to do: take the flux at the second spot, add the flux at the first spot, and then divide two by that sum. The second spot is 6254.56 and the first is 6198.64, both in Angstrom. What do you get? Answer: 0.0408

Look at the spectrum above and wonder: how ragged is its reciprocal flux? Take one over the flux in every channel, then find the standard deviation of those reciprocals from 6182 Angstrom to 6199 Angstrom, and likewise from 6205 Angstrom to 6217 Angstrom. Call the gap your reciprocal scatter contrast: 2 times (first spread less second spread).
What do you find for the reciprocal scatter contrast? 0.0010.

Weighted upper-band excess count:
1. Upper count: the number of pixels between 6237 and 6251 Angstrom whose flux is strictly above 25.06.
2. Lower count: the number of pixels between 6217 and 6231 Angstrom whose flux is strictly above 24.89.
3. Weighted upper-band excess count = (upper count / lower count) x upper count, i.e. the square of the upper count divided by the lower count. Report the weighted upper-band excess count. 1.6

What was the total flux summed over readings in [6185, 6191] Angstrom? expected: 101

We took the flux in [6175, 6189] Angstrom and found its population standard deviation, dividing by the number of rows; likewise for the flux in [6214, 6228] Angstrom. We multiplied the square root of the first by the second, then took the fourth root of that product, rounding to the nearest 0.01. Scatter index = 0.63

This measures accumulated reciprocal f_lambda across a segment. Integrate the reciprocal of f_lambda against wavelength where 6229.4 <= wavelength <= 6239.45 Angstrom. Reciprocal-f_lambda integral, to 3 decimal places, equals 0.402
